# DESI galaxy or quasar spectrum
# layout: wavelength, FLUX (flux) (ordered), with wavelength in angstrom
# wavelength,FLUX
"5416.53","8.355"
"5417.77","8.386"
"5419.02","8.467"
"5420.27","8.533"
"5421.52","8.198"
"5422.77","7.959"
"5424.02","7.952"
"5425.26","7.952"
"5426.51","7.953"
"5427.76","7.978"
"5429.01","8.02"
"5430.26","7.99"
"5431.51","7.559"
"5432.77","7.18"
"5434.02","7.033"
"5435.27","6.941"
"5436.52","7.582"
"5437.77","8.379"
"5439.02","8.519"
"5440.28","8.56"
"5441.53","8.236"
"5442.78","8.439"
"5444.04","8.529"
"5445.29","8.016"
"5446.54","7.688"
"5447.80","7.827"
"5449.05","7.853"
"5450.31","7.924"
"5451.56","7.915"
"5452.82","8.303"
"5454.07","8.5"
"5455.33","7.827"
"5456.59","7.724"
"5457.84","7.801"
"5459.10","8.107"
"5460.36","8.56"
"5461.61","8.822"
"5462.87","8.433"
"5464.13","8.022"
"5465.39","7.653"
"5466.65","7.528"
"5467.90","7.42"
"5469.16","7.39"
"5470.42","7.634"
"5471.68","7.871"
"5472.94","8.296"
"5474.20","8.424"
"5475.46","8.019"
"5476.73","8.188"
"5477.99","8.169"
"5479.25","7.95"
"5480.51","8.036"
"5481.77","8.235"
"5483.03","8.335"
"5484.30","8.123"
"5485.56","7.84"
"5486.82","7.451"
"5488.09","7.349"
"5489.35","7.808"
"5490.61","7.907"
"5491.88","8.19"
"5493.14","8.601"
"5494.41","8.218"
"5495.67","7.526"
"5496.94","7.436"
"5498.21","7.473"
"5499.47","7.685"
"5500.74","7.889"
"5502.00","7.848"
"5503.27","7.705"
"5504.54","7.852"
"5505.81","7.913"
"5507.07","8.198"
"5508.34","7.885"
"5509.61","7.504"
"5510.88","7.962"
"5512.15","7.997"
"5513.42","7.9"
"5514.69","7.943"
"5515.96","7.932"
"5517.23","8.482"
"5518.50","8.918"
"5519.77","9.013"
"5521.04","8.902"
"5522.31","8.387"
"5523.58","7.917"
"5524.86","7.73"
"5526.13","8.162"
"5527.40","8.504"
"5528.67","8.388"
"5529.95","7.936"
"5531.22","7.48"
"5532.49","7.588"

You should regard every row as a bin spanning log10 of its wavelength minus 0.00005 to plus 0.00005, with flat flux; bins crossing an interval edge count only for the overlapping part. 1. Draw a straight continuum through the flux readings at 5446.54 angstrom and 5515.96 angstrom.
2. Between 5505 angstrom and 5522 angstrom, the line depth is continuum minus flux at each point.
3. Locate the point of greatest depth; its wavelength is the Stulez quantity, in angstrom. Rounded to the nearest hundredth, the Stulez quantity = 5509.61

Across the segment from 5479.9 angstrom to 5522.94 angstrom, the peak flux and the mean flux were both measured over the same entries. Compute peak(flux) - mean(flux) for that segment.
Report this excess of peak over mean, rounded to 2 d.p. 1.00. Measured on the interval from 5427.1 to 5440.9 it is 0.77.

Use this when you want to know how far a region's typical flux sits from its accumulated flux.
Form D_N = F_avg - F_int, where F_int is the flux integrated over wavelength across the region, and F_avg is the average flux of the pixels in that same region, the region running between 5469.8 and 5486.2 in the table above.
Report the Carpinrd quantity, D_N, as -125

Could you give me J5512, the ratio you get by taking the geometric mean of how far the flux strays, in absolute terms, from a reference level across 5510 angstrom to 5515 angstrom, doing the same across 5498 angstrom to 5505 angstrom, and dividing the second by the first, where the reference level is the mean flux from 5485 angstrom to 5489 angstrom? 0.48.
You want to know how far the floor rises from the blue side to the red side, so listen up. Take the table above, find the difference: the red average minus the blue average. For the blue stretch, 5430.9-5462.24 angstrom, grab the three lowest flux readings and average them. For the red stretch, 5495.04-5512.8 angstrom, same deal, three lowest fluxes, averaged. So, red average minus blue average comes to 0.42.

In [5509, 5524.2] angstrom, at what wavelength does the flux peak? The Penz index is 5519.77 angstrom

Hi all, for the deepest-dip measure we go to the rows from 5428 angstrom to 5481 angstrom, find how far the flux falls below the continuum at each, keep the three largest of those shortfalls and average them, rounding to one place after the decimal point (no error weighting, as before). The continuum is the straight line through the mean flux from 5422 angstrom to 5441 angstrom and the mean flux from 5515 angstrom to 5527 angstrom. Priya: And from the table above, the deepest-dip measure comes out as 0.8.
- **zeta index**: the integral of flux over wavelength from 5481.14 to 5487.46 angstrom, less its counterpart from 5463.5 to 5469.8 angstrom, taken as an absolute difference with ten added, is 12.6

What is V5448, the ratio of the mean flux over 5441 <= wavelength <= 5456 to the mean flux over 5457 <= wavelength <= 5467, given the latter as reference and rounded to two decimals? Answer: 1.00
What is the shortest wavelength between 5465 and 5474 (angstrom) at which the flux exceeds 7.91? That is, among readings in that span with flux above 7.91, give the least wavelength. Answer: 5472.94 angstrom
